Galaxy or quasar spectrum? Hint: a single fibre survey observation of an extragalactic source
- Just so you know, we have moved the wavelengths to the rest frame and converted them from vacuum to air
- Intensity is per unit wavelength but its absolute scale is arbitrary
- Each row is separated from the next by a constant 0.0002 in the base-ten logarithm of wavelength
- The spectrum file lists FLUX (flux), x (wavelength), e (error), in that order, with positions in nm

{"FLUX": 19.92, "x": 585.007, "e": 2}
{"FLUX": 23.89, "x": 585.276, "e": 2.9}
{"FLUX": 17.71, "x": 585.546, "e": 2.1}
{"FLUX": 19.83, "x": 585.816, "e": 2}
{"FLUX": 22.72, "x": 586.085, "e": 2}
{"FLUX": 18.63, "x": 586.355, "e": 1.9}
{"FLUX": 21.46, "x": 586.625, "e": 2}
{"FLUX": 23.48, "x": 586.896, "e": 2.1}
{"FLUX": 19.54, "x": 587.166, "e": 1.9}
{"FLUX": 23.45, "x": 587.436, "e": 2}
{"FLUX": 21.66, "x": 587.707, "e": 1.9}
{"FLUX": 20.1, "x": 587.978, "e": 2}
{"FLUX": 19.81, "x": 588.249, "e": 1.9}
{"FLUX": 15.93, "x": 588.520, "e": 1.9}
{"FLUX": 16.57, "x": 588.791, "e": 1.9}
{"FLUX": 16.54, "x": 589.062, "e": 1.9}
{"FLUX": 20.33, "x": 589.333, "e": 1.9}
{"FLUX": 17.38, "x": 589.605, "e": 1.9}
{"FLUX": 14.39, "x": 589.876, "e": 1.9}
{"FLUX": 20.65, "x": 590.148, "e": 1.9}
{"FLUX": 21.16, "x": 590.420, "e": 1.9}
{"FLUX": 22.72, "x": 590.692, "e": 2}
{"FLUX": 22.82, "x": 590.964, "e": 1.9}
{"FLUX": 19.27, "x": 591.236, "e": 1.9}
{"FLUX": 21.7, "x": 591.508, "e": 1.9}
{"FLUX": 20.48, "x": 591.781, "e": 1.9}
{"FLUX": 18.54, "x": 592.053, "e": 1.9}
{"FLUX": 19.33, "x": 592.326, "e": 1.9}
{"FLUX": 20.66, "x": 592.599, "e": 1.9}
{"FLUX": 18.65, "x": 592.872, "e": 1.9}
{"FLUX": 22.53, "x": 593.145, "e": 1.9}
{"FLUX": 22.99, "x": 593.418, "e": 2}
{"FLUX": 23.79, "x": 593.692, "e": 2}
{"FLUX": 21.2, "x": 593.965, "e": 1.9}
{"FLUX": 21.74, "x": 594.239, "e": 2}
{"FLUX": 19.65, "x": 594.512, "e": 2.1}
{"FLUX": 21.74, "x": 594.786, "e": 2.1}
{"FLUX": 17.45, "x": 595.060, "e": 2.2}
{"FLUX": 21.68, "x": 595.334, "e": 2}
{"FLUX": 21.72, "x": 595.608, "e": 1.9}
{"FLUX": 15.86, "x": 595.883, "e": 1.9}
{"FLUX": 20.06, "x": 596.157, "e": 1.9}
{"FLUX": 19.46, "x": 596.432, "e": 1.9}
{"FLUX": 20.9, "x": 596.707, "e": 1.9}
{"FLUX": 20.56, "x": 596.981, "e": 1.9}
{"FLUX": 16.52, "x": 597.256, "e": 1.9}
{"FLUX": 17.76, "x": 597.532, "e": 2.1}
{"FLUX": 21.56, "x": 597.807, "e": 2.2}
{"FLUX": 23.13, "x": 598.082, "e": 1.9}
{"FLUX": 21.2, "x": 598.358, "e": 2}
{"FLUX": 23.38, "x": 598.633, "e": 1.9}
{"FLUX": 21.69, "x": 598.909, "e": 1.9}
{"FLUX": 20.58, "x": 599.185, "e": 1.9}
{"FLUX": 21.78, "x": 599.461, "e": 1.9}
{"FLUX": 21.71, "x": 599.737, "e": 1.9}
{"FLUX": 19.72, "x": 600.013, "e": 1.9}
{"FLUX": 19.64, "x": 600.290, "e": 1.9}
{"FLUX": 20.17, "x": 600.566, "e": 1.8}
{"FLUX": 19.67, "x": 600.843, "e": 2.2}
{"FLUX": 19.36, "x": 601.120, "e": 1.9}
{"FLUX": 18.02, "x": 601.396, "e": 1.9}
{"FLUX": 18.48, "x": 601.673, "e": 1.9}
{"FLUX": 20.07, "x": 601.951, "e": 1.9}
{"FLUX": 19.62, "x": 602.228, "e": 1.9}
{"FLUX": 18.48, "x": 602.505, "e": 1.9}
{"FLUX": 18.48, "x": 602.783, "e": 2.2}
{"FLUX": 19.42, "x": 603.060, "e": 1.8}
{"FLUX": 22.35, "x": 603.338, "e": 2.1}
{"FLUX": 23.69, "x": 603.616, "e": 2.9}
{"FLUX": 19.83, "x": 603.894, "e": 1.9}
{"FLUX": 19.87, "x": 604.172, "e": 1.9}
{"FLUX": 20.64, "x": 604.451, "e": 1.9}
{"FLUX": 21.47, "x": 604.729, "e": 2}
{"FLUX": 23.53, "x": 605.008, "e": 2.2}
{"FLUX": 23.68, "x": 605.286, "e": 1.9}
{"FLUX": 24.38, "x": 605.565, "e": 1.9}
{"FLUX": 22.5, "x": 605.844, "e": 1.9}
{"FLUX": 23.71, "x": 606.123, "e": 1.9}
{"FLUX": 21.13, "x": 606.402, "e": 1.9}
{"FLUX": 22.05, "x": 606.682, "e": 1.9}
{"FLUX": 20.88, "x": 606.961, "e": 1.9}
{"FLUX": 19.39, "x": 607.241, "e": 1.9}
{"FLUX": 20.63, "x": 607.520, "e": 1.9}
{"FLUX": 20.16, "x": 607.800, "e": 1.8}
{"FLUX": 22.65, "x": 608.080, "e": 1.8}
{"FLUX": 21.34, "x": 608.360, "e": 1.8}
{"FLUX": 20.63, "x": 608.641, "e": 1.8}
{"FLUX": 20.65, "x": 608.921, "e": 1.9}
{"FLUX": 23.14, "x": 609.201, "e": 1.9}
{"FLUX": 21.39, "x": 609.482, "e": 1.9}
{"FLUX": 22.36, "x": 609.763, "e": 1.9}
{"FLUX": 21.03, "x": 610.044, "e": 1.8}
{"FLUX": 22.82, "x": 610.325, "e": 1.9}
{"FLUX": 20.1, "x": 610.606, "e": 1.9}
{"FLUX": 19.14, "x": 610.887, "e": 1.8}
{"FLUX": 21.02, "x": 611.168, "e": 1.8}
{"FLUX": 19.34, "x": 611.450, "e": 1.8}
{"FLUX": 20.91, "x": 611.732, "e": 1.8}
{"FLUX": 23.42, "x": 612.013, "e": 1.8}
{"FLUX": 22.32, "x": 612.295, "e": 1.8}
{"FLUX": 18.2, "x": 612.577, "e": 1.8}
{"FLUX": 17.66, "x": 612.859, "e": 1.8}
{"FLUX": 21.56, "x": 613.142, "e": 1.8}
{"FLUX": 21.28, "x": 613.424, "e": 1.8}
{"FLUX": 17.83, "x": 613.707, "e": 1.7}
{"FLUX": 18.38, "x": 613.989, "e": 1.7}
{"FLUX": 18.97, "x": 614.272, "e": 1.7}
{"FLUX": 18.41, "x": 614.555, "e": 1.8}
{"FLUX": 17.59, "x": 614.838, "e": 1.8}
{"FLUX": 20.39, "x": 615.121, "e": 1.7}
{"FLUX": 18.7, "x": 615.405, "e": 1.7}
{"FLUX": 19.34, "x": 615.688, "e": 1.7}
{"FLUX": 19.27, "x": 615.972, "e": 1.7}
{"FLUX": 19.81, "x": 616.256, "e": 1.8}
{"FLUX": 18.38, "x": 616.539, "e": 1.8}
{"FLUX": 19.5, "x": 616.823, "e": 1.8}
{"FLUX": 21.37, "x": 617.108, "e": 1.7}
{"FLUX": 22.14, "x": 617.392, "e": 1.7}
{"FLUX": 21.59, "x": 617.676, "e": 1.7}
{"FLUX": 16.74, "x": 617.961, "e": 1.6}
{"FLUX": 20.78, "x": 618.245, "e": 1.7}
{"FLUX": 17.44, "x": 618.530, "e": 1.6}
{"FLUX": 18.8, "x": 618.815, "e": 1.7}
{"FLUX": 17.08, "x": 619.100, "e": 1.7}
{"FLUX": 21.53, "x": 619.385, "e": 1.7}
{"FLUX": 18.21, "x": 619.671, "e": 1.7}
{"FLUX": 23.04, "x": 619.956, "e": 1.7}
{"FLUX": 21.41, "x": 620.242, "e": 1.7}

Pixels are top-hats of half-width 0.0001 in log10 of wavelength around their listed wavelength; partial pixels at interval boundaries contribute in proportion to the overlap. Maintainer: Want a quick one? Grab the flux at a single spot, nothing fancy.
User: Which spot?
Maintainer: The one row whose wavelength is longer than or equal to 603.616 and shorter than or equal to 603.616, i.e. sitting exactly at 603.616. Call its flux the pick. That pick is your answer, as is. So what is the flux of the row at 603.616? 23.69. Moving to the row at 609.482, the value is 21.39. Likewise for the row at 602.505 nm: 18.48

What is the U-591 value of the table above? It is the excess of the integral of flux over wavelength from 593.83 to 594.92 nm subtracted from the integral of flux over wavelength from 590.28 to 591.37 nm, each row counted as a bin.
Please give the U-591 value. 0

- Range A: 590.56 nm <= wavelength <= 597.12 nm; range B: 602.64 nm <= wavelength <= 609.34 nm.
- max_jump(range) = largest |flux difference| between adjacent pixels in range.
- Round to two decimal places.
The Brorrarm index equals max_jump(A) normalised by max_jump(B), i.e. 1.52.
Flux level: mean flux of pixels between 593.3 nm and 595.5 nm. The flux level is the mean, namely 21.3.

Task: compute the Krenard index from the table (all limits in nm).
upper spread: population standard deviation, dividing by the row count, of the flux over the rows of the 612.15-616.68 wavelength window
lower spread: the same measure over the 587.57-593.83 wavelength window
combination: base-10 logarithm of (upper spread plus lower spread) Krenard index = 0.58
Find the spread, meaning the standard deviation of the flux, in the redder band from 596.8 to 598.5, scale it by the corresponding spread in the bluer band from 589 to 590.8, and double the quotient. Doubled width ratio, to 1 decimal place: 1.7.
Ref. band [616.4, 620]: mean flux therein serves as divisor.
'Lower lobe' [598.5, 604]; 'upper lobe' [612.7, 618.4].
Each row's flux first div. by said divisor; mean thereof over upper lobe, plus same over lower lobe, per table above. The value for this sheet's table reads 2.02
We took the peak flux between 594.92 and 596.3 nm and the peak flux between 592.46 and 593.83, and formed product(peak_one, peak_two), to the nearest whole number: 517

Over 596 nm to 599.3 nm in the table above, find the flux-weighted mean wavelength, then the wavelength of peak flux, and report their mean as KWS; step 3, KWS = 598.17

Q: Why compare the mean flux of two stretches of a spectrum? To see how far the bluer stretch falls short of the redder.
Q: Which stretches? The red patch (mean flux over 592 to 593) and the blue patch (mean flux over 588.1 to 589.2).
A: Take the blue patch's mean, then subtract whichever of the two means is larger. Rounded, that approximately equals -2.1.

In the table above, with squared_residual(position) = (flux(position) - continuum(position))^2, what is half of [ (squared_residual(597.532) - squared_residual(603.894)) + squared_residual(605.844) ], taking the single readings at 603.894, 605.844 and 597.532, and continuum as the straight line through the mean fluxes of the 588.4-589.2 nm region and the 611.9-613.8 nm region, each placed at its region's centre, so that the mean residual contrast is 5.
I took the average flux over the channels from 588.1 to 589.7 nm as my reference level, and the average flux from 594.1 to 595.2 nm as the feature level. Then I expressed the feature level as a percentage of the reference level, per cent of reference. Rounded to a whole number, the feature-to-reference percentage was 113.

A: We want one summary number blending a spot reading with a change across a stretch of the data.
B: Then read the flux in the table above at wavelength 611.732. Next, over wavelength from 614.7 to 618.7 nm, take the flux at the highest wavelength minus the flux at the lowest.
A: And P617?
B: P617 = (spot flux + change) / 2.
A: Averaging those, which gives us 10.4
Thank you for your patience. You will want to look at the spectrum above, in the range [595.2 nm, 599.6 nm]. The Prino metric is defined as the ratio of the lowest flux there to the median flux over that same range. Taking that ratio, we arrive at 0.75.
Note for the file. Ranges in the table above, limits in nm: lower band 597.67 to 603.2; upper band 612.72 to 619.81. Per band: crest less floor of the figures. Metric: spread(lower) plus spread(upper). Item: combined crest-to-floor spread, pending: 10.8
